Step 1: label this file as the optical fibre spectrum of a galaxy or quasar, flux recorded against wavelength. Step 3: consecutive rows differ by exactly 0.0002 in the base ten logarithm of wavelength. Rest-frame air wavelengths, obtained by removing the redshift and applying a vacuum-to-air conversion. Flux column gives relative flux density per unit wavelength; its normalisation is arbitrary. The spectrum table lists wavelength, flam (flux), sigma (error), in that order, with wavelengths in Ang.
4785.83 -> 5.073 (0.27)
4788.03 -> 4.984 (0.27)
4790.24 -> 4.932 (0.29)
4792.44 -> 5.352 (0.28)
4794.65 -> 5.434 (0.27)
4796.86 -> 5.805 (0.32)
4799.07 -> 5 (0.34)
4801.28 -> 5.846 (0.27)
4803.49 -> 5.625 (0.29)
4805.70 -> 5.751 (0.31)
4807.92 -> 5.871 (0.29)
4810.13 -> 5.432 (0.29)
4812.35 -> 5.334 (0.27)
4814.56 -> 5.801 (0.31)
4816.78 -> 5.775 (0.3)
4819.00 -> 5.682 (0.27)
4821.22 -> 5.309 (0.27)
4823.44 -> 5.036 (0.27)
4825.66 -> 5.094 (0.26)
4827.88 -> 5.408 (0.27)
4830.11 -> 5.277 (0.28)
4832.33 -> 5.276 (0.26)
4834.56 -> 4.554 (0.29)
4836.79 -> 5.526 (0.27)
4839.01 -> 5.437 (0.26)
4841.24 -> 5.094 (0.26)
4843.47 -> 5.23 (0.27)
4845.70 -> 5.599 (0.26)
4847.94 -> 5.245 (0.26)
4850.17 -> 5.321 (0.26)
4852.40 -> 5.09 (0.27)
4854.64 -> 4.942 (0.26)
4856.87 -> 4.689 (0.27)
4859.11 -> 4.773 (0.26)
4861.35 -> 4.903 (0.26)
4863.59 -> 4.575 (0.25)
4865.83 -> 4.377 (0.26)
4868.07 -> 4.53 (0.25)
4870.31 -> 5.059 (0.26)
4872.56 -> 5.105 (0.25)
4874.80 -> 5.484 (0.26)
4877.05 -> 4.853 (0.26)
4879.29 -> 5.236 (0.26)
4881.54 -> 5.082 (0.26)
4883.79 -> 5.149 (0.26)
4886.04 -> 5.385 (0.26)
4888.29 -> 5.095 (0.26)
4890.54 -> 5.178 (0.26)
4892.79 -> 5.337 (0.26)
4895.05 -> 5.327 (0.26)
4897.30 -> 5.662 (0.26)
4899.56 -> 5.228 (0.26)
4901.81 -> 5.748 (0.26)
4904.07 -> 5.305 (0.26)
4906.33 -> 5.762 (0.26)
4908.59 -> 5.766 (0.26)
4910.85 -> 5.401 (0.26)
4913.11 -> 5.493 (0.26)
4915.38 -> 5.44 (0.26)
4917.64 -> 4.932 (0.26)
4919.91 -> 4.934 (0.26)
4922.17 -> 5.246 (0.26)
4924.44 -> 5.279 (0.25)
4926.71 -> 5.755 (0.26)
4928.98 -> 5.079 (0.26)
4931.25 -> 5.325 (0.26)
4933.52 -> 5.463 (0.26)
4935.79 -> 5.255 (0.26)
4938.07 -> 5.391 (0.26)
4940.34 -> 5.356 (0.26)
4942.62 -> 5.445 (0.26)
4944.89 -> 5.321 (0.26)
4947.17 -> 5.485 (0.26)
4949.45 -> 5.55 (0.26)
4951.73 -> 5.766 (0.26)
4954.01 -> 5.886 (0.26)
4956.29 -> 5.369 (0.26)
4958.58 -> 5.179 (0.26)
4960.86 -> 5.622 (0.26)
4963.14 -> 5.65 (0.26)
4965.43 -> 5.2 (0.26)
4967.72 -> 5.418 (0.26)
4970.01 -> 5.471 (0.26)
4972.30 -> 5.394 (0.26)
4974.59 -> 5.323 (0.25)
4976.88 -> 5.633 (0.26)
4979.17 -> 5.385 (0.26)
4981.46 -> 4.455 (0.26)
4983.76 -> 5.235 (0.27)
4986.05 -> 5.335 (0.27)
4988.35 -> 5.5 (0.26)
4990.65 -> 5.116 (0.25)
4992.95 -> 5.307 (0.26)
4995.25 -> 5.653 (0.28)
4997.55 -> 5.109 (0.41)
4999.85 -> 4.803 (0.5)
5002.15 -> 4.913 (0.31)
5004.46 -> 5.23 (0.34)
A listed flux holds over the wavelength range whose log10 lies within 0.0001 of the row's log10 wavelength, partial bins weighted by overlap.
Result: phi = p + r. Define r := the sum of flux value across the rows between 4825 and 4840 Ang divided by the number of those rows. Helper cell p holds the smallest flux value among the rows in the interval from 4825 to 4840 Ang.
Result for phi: 9.8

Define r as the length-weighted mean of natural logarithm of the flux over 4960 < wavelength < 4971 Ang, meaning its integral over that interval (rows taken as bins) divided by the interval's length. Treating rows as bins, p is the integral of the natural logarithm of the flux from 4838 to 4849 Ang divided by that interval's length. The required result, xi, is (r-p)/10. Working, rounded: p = 1.670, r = 1.70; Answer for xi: 0.003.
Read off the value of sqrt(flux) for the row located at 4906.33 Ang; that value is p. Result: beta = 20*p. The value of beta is 48.0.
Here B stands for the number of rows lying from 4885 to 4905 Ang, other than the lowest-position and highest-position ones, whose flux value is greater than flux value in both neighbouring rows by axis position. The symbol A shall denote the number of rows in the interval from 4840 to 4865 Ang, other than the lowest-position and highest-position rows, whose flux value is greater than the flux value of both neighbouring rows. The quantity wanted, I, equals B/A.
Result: 1.0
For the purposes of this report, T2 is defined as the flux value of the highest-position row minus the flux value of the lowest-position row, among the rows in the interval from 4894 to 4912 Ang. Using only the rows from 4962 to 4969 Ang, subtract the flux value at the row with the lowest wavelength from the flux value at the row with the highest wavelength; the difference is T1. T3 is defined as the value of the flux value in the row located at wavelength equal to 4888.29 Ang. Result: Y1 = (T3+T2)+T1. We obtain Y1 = 4.9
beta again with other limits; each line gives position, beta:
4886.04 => 46.4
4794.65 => 46.6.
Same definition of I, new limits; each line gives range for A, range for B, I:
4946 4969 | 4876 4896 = 1.5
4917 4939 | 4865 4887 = 1.0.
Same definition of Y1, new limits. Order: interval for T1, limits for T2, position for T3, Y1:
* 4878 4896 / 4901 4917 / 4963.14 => 5.4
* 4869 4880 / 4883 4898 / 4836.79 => 6.2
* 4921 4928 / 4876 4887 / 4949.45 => 6.6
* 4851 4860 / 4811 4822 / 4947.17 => 5.1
